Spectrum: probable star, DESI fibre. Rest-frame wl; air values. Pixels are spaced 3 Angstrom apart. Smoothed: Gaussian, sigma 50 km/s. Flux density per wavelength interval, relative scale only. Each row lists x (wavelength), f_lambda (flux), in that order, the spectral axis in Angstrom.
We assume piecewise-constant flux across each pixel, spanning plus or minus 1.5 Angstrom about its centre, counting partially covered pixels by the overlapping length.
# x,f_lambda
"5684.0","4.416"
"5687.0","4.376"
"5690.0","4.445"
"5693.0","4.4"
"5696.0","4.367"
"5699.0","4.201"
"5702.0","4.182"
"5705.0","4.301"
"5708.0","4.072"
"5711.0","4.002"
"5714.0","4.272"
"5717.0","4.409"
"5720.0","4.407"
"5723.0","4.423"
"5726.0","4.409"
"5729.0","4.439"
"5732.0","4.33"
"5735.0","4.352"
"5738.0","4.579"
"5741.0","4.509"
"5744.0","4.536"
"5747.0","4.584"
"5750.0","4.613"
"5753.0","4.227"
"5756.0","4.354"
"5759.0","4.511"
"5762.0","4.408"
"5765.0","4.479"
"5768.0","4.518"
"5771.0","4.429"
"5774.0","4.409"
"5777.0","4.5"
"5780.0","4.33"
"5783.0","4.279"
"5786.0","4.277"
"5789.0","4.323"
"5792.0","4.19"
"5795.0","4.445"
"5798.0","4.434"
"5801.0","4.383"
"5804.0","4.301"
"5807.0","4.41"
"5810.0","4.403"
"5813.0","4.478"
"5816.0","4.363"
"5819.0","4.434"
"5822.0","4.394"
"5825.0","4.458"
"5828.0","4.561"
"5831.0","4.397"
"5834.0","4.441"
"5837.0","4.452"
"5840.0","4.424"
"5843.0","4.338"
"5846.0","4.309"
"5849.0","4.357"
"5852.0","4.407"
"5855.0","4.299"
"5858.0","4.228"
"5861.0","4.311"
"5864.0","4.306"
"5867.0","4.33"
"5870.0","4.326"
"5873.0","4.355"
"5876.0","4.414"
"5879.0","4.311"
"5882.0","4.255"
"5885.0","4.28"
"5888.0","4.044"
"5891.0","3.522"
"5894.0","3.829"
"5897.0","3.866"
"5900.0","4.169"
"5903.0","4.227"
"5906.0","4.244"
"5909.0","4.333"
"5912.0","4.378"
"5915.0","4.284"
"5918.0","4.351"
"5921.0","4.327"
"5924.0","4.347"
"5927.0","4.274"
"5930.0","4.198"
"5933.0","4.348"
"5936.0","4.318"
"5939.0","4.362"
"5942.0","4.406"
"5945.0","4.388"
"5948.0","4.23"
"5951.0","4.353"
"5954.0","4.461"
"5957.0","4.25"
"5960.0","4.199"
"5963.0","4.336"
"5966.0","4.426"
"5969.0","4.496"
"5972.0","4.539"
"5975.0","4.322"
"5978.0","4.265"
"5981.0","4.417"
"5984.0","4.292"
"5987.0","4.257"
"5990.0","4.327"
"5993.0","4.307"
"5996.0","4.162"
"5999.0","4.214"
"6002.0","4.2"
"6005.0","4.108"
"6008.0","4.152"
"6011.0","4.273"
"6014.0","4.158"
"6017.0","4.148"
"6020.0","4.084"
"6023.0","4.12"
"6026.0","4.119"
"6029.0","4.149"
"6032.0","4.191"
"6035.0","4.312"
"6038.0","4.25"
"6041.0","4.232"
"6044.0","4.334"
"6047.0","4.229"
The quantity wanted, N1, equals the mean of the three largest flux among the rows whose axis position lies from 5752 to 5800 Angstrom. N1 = 4.51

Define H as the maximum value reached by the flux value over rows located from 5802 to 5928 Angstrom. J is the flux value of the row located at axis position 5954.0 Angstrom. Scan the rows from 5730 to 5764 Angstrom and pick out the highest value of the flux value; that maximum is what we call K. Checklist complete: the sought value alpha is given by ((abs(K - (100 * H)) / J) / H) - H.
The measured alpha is 17.6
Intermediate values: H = 4.561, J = 4.461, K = 4.613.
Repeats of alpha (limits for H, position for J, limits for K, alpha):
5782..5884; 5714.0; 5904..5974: 18.6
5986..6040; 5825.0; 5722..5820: 17.9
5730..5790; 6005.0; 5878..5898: 19.5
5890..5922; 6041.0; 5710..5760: 19.0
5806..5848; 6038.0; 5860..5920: 18.7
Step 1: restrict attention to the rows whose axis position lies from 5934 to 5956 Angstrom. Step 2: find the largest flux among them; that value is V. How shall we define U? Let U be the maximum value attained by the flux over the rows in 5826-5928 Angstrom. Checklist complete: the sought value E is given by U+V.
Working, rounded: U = 4.561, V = 4.461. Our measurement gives 9.02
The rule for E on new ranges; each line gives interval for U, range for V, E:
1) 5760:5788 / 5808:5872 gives 9.08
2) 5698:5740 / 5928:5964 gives 9.04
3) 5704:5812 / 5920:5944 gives 9.02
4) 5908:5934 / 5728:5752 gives 8.99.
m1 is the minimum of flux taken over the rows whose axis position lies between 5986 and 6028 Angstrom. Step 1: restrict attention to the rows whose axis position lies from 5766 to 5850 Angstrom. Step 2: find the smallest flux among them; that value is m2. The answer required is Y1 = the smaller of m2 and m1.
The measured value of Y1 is 4.08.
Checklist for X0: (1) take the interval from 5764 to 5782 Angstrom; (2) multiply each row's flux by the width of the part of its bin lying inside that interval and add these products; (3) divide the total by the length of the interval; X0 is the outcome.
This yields 4.44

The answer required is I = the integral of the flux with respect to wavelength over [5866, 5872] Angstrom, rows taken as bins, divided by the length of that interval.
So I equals 4.33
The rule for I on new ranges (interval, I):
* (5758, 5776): 4.46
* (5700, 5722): 4.24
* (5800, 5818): 4.39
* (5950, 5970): 4.36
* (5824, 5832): 4.48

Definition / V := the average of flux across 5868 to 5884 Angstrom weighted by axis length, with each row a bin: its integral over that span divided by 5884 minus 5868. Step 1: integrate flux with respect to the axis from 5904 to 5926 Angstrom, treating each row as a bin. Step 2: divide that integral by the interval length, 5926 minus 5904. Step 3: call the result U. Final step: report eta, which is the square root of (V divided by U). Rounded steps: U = 4.32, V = 4.33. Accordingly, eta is 1.001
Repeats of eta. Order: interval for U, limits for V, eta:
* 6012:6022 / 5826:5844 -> 1.036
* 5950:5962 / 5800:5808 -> 1.005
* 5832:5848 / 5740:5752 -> 1.018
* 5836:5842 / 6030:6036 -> 0.978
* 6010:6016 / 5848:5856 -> 1.018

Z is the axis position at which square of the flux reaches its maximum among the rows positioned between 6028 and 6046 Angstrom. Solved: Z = 6044.0 Angstrom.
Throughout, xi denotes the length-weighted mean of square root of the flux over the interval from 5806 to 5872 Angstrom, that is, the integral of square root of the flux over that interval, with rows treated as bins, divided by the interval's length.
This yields 2.09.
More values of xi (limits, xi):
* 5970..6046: 2.06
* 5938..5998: 2.08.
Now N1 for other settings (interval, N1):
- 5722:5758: 4.59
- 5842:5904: 4.39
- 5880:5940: 4.36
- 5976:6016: 4.35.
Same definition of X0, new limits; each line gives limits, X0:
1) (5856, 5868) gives 4.29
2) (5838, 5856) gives 4.36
